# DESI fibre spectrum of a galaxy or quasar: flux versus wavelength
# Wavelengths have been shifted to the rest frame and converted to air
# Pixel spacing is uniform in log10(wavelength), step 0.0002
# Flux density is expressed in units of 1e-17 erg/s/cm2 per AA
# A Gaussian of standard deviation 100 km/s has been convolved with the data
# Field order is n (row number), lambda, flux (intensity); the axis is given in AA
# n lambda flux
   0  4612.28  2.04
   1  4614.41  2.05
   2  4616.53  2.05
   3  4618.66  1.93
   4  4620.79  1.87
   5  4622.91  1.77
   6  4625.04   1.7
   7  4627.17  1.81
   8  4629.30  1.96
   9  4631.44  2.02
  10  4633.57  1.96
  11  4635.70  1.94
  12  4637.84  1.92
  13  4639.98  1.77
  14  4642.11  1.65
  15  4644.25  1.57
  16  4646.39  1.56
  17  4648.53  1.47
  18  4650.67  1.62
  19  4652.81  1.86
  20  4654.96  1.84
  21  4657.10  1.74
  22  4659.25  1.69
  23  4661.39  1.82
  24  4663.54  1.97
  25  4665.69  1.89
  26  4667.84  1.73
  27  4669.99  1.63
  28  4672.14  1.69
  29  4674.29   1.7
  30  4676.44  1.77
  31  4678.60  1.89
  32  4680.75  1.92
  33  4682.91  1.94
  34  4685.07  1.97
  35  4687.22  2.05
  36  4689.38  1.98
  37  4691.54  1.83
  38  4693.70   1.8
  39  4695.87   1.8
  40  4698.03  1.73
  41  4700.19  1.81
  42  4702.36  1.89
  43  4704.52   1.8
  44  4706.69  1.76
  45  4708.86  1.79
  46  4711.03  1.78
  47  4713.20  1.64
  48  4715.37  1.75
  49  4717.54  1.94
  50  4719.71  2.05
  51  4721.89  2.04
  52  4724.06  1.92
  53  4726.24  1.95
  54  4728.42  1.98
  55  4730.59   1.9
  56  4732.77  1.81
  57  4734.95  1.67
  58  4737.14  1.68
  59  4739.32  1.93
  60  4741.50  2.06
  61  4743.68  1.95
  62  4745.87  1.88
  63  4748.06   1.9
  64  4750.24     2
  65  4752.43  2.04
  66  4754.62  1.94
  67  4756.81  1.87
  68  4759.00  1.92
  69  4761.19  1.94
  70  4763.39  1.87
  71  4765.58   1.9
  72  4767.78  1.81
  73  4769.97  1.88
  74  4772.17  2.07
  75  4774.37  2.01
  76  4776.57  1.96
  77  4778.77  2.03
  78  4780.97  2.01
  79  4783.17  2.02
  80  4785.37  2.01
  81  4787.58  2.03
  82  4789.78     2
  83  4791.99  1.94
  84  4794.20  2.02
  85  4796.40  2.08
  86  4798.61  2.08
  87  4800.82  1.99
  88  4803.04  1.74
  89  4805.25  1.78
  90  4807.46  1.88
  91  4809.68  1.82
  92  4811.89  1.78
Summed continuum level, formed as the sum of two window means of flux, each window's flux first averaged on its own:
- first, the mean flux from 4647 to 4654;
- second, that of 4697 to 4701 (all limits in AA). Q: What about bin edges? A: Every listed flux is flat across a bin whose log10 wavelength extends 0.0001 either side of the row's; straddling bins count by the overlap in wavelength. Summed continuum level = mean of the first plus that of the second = 3.42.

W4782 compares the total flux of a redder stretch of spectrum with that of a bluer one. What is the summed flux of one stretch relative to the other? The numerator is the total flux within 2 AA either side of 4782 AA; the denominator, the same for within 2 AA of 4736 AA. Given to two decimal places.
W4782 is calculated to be 1.20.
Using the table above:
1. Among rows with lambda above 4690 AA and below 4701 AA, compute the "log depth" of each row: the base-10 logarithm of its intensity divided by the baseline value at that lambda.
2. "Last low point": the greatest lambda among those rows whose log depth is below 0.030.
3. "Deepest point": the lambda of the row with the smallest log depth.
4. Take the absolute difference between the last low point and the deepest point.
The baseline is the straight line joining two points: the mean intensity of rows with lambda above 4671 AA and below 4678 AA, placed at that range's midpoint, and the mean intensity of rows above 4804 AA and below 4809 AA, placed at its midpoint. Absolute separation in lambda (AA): 2.2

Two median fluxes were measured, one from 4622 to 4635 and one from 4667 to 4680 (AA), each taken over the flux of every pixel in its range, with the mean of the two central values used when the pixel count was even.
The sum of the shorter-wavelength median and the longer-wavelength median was 3.60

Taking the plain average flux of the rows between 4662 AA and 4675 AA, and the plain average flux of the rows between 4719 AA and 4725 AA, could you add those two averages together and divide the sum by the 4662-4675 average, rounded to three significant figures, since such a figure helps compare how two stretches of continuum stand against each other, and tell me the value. 2.13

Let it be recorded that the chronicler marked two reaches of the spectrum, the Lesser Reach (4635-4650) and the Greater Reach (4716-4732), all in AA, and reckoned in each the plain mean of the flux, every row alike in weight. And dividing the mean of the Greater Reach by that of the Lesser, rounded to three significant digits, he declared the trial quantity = 1.16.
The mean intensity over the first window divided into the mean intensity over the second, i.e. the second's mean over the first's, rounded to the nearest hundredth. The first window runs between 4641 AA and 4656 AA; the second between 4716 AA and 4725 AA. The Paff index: 1.20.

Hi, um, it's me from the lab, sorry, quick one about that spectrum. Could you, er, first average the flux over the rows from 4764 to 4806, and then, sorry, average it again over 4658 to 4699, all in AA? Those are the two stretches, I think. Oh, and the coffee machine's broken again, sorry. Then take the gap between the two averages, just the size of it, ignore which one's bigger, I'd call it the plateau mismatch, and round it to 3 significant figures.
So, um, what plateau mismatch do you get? 0.135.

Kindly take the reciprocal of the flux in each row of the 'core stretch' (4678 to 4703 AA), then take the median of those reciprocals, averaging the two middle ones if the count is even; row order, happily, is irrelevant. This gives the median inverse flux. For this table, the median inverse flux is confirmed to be 0.529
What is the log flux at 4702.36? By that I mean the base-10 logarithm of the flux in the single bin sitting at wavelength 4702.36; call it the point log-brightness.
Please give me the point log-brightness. 0.28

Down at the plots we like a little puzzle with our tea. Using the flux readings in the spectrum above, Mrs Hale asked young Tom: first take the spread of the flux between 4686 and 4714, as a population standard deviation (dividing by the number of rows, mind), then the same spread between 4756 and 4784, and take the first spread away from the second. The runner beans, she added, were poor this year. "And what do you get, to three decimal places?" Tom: -0.025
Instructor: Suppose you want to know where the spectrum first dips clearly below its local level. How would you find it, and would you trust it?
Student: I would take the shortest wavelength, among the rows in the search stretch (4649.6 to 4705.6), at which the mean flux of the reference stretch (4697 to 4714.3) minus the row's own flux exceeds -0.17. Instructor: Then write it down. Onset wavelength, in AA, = 4650.67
